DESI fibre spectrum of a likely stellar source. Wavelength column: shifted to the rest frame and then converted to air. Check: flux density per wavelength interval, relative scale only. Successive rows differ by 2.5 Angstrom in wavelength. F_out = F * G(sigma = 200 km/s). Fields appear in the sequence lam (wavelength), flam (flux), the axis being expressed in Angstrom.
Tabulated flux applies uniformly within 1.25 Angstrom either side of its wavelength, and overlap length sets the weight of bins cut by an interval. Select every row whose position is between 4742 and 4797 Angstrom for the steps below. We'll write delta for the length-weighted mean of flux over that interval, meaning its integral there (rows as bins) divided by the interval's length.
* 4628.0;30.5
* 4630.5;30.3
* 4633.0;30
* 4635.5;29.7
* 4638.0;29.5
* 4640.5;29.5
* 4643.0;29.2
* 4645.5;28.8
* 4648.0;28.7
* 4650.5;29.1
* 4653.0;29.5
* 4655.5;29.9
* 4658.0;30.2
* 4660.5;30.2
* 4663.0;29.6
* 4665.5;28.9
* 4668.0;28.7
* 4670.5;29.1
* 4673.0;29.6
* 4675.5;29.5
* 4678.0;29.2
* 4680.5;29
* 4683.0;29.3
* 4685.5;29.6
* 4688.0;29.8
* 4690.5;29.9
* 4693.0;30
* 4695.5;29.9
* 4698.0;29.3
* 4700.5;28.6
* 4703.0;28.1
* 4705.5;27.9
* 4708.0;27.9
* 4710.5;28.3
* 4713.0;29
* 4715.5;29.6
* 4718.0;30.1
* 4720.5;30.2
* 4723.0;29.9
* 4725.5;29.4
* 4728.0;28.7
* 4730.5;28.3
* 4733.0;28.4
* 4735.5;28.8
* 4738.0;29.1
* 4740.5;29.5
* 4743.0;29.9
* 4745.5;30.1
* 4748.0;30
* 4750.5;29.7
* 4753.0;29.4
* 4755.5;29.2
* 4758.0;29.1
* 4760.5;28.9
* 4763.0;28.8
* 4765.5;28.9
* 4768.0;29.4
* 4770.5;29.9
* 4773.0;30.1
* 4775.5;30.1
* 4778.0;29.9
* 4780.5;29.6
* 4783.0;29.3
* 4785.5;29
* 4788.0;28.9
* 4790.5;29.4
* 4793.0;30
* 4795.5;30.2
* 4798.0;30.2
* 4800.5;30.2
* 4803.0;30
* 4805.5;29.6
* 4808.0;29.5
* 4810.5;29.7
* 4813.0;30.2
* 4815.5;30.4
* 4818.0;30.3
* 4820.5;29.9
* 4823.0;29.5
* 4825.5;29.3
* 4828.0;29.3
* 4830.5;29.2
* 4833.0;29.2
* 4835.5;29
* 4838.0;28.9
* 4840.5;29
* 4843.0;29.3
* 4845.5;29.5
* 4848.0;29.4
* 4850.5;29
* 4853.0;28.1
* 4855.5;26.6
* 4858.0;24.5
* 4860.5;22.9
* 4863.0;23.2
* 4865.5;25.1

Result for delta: 29.5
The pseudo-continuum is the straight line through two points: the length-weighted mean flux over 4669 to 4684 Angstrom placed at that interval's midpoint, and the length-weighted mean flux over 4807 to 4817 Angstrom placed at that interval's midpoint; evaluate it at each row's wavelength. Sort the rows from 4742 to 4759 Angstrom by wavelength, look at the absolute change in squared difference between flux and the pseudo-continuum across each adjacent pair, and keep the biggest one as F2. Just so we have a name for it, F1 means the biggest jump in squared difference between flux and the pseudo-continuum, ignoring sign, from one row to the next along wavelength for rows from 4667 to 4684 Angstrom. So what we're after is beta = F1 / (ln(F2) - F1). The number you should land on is -0.12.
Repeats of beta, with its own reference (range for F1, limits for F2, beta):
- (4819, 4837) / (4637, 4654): -0.20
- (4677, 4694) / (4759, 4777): -0.20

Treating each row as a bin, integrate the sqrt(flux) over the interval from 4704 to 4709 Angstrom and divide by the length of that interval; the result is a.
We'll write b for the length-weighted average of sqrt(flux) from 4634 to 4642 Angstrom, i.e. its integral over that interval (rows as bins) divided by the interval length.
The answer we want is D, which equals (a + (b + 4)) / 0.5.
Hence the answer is 29.4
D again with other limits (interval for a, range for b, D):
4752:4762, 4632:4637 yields 29.7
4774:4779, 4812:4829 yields 29.9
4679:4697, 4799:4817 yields 29.8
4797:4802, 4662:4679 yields 29.8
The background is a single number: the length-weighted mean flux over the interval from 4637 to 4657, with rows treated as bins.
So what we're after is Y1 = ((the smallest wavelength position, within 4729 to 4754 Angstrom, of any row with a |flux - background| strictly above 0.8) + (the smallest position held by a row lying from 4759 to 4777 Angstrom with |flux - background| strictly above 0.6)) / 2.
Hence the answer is 4750.5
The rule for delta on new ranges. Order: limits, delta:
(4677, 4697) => 29.6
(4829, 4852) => 29.2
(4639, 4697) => 29.4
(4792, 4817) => 30.0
